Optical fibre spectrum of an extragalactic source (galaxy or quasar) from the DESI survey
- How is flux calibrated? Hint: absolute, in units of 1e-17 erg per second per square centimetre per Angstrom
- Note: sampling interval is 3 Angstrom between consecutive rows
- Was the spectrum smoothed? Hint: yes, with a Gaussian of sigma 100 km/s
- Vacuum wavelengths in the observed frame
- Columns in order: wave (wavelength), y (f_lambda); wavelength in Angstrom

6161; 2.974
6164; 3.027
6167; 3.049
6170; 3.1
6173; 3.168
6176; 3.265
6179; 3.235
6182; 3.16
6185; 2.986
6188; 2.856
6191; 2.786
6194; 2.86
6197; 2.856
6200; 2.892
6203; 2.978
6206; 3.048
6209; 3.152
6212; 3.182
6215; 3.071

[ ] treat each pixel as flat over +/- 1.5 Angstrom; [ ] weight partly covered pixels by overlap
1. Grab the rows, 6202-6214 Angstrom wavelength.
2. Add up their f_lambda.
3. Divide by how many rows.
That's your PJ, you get 3.09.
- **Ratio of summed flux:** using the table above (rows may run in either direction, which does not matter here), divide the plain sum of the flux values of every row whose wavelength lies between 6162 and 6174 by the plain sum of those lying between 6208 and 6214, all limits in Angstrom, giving 1.9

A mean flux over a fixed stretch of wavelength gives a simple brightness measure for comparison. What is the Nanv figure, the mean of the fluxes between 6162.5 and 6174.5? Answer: 3.09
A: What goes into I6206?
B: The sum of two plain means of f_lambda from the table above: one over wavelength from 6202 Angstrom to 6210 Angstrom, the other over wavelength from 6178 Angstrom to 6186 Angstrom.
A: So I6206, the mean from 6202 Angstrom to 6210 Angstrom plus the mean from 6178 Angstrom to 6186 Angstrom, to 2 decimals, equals 6.19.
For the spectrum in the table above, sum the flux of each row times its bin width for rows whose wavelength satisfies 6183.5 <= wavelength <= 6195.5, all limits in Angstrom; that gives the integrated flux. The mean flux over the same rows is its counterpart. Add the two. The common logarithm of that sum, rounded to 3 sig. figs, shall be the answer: 1.57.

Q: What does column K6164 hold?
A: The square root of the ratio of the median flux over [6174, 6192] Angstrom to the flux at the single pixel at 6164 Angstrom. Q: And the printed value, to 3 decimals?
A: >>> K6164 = 1.008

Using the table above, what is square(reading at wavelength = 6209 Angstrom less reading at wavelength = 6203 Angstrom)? 0.030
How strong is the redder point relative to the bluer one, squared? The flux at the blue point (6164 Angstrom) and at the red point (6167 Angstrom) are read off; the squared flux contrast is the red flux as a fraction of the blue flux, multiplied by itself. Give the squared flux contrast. 1.01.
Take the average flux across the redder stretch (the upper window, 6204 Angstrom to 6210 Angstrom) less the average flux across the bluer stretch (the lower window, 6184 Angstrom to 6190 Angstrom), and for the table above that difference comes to 0.18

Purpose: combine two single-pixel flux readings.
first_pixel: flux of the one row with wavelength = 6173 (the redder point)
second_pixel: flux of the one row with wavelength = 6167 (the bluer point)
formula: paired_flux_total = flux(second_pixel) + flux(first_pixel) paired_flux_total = 6.22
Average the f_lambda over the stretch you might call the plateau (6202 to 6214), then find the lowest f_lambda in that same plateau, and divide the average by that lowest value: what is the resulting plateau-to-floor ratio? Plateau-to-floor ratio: 1.04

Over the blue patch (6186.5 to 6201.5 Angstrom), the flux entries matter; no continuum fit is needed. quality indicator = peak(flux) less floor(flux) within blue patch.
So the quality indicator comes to 0.11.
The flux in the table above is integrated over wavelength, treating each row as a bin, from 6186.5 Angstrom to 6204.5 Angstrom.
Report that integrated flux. 51.7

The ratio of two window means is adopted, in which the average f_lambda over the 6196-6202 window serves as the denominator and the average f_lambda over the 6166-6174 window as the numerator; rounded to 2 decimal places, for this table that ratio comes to 1.08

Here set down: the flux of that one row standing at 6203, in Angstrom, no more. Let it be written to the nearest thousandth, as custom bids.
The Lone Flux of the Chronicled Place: 2.978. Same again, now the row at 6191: 2.786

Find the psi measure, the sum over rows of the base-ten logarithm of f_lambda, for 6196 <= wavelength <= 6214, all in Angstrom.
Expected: 2.9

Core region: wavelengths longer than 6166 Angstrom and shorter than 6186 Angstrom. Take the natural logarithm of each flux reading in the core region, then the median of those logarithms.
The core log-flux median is 1.15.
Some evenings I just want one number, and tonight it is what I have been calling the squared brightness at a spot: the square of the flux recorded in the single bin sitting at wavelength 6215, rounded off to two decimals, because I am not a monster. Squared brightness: 9.43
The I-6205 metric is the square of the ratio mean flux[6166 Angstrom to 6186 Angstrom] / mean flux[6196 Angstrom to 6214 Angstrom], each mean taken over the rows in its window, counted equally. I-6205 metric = 1.08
